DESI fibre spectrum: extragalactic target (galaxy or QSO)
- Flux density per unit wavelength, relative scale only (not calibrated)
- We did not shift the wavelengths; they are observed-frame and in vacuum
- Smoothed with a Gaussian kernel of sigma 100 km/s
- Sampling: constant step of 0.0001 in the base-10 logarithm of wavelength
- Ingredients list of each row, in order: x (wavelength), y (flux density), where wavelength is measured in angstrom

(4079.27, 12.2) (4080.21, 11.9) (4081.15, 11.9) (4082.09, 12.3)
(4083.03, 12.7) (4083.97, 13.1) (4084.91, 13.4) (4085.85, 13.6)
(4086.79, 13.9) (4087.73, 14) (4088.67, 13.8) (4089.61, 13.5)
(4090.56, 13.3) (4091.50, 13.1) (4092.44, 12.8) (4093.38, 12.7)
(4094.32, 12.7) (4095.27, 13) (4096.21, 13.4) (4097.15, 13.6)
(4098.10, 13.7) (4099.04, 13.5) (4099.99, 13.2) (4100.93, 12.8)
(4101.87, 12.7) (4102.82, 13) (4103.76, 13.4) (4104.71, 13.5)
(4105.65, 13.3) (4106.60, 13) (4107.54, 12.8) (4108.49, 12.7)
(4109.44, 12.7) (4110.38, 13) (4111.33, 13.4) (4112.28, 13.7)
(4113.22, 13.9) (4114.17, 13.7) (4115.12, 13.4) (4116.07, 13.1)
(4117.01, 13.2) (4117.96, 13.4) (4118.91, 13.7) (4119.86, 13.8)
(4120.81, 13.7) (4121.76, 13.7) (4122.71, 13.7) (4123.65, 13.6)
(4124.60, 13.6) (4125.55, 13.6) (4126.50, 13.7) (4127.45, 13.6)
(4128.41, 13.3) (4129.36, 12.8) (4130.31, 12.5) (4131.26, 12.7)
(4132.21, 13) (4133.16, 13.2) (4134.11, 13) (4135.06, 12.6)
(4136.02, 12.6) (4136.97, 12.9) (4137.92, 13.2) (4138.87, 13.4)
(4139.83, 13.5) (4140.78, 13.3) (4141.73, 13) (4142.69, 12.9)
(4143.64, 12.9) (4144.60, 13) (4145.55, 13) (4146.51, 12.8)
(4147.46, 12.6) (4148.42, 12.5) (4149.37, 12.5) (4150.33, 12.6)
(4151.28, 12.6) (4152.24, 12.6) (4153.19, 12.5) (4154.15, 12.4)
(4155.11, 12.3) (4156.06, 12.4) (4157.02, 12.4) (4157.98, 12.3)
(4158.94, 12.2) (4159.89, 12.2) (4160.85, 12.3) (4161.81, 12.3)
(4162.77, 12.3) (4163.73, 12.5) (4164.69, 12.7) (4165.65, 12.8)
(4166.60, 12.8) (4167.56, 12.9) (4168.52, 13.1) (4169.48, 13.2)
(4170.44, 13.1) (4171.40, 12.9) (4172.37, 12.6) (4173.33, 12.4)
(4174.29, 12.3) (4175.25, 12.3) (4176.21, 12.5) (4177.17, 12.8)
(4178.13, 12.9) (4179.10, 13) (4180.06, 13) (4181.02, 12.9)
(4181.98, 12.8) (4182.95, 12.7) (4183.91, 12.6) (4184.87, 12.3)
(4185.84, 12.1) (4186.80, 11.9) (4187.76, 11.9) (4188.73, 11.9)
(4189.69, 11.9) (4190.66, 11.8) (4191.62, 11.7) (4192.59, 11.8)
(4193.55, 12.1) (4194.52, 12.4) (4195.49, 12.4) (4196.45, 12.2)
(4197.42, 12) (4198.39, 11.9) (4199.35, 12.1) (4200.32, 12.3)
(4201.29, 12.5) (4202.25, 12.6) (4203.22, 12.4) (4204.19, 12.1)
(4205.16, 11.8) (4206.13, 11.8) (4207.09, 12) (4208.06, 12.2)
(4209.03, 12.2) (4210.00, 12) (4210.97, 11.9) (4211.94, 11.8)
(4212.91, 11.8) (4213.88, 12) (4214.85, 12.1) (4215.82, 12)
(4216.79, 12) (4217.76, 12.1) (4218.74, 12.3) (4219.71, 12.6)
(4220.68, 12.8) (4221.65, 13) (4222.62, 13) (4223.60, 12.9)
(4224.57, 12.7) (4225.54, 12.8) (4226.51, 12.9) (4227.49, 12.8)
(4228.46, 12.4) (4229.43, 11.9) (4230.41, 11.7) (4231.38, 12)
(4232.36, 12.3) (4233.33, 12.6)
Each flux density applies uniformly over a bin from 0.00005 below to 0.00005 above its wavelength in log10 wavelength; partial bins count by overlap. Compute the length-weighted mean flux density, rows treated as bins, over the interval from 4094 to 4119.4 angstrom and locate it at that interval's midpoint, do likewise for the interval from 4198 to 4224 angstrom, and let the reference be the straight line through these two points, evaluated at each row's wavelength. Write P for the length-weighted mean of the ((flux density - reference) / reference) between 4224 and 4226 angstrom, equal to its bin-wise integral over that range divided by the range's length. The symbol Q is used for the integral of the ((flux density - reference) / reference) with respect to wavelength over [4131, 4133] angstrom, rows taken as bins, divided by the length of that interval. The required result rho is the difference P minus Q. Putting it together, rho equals 0.06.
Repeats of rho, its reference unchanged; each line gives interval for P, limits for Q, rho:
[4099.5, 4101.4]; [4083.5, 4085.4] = -0.01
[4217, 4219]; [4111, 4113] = -0.03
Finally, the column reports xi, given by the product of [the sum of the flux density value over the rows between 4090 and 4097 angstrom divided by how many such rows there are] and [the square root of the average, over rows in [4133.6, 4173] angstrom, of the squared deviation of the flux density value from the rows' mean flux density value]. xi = 4.4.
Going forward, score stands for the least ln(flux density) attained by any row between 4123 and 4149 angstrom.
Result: 2.526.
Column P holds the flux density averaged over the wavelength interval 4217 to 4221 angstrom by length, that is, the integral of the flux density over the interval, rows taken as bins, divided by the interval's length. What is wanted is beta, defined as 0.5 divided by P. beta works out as 0.0404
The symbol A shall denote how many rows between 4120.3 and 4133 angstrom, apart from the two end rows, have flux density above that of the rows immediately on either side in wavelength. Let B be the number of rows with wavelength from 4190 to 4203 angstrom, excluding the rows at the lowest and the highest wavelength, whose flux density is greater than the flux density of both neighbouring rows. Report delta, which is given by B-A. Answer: -1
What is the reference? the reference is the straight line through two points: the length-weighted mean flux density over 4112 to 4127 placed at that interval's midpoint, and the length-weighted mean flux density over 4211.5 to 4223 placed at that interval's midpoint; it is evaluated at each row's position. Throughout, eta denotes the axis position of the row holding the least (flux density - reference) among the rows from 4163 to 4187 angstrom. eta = 4186.80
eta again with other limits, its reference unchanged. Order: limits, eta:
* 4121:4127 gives 4123.65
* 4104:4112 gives 4108.49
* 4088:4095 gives 4093.38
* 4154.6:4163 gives 4158.94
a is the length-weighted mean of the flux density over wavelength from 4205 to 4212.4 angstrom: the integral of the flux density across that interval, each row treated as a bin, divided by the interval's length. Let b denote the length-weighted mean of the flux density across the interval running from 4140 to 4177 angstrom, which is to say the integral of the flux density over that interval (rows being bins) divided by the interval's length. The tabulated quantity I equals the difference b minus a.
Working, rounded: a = 12.0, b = 12.6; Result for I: 0.7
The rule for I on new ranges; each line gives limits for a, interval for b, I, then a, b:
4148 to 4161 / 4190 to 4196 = -0.4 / 12.4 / 12.0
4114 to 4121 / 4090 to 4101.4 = -0.3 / 13.5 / 13.2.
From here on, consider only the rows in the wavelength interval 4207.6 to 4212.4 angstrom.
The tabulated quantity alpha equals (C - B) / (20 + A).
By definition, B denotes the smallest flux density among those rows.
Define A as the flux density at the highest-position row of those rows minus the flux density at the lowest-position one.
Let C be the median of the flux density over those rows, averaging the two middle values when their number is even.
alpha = 0.010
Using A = -0.4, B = 11.8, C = 12.0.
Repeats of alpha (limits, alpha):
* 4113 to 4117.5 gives 0.016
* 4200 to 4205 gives 0.015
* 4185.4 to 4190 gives 0.000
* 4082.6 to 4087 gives 0.033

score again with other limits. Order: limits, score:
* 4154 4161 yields 2.501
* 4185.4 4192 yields 2.460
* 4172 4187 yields 2.477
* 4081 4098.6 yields 2.477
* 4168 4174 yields 2.518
